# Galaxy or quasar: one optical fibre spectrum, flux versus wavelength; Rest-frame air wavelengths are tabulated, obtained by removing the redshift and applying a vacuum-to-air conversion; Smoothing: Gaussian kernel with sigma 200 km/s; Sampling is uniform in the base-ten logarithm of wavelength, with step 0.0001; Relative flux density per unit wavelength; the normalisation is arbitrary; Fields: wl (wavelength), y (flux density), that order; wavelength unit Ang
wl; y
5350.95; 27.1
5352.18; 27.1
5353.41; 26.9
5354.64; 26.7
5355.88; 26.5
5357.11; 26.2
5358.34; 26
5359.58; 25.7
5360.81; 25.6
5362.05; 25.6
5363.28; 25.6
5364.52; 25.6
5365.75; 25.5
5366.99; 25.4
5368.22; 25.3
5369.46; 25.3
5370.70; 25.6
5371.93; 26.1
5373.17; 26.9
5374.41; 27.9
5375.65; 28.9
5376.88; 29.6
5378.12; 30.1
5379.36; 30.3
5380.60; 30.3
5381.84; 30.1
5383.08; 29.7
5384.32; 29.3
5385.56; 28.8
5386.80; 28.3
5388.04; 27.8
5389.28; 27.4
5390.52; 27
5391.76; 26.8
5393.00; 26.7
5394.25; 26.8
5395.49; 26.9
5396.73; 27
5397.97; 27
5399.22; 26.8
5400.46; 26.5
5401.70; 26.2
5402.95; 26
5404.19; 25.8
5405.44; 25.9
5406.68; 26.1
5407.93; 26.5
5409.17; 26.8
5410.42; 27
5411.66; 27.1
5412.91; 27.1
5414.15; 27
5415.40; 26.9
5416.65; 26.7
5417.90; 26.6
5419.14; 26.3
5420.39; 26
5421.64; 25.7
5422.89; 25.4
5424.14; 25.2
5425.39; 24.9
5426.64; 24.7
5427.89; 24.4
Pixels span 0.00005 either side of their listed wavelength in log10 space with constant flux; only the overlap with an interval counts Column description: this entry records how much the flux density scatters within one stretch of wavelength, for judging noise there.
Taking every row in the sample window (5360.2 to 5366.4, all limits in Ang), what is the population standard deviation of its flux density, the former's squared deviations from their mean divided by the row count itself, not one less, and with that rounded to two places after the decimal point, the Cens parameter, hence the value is 0.04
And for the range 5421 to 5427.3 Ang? 0.35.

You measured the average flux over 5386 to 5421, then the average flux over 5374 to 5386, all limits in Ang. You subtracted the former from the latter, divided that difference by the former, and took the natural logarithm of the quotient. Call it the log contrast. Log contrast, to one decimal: -2.3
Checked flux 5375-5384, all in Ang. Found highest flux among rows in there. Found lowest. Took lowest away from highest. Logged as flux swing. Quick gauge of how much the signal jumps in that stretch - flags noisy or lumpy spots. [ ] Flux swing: 1.40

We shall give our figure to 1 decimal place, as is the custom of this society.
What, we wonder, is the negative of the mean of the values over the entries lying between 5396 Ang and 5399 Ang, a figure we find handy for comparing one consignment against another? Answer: -27.0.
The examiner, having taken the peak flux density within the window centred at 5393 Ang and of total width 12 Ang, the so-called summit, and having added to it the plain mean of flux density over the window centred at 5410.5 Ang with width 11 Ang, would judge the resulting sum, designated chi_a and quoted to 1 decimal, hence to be 54.5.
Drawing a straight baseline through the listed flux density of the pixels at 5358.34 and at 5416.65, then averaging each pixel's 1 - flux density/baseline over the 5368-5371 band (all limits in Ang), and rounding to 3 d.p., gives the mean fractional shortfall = 0.028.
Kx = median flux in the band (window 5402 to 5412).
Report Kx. 26.3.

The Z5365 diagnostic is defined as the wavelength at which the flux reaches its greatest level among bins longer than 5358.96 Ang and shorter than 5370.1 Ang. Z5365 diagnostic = 5359.58 Ang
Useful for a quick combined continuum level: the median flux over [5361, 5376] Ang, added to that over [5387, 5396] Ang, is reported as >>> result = 52.5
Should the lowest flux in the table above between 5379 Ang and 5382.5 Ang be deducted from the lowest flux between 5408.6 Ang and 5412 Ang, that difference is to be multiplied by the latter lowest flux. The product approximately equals -88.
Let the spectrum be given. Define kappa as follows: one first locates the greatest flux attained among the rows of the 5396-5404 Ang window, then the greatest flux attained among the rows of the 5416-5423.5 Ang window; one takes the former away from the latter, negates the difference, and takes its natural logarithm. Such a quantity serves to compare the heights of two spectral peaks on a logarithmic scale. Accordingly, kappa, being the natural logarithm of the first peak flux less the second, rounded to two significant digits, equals -1.2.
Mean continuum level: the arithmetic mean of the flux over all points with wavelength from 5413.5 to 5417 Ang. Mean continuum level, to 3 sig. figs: 26.9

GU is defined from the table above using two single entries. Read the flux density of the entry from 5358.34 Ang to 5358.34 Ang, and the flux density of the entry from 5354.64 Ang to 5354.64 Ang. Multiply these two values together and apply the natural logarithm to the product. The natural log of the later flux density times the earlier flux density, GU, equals 6.54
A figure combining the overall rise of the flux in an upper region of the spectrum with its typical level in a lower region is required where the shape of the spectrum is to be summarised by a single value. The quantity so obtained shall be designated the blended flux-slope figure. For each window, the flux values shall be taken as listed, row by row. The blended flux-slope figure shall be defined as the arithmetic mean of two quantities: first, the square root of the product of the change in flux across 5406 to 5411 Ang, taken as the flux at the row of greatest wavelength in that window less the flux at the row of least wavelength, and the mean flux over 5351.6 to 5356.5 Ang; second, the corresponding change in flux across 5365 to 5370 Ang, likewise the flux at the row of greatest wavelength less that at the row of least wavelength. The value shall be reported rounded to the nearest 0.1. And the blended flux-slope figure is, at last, 2.4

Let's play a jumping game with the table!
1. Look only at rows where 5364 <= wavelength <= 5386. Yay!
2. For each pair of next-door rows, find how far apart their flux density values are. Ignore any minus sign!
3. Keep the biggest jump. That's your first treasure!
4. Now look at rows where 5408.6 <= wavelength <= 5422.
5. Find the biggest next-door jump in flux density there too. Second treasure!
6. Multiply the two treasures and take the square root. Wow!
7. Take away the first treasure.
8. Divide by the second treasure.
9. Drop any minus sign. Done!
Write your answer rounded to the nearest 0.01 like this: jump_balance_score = 1.51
